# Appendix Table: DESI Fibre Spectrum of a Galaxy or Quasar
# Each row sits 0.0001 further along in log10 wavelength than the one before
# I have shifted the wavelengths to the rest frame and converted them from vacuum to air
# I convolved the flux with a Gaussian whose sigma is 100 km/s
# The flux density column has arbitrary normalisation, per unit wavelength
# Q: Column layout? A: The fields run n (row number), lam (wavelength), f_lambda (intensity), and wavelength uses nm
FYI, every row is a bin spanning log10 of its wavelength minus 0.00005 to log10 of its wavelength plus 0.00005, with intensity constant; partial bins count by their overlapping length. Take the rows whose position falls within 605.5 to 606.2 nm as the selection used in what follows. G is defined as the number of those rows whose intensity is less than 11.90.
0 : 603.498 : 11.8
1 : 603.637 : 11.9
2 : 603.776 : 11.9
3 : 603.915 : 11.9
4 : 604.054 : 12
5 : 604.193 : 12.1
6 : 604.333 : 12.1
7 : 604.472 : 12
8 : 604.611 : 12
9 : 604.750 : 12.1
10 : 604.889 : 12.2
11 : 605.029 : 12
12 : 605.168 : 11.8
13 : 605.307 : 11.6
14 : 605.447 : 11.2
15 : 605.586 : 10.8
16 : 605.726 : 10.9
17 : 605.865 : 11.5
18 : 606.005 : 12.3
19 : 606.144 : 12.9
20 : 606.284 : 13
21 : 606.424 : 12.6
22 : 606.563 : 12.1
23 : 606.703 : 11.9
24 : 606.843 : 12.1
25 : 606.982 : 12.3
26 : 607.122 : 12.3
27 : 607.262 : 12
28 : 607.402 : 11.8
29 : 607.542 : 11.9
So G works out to 3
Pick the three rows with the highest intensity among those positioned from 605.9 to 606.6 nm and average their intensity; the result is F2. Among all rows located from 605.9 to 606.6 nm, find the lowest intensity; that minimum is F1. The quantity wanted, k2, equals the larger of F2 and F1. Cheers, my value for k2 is 12.8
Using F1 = 12.1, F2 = 12.8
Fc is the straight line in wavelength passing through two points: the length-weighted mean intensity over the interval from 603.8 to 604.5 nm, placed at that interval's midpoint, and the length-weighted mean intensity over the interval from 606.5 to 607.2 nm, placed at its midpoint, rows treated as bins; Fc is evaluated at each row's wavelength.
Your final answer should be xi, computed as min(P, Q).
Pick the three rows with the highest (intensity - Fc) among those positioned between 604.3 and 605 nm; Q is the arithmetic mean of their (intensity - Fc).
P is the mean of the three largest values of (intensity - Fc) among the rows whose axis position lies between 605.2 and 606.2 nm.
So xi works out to 0.10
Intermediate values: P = 0.182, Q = 0.104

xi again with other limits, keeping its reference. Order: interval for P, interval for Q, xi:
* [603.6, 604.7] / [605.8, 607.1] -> 0.06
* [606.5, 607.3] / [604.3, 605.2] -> 0.10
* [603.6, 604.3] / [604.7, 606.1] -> 0.00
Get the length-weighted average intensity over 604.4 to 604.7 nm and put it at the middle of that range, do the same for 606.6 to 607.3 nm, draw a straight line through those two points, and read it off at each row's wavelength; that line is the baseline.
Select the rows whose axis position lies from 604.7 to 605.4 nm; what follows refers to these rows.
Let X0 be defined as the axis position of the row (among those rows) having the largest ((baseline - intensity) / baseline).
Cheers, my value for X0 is 605.307 nm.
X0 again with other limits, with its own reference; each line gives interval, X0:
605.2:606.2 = 605.586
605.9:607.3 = 606.703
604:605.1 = 605.029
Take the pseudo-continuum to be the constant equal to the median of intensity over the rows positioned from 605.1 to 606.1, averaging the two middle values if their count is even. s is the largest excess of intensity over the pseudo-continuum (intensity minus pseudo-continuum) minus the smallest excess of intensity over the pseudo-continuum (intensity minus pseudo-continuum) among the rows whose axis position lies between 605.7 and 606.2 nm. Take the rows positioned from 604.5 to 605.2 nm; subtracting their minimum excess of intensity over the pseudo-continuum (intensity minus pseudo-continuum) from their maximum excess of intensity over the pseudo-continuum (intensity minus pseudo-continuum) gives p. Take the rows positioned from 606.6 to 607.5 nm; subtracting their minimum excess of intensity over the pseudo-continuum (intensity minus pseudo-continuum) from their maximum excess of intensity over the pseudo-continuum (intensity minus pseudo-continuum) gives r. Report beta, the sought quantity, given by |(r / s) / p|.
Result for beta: 0.6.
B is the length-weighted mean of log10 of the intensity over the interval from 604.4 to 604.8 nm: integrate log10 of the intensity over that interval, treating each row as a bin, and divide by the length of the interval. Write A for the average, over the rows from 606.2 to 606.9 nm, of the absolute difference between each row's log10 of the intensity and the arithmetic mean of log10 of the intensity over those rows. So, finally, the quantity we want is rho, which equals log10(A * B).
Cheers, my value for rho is -1.9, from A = 0.013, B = 1.082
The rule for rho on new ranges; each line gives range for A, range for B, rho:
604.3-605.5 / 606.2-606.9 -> -2.0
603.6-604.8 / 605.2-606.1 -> -2.6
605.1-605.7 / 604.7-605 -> -1.8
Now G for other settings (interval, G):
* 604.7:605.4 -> 2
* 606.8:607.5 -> 1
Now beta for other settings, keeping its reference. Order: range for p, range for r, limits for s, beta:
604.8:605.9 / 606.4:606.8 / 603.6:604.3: 2.5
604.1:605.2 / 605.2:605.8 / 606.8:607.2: 10.0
